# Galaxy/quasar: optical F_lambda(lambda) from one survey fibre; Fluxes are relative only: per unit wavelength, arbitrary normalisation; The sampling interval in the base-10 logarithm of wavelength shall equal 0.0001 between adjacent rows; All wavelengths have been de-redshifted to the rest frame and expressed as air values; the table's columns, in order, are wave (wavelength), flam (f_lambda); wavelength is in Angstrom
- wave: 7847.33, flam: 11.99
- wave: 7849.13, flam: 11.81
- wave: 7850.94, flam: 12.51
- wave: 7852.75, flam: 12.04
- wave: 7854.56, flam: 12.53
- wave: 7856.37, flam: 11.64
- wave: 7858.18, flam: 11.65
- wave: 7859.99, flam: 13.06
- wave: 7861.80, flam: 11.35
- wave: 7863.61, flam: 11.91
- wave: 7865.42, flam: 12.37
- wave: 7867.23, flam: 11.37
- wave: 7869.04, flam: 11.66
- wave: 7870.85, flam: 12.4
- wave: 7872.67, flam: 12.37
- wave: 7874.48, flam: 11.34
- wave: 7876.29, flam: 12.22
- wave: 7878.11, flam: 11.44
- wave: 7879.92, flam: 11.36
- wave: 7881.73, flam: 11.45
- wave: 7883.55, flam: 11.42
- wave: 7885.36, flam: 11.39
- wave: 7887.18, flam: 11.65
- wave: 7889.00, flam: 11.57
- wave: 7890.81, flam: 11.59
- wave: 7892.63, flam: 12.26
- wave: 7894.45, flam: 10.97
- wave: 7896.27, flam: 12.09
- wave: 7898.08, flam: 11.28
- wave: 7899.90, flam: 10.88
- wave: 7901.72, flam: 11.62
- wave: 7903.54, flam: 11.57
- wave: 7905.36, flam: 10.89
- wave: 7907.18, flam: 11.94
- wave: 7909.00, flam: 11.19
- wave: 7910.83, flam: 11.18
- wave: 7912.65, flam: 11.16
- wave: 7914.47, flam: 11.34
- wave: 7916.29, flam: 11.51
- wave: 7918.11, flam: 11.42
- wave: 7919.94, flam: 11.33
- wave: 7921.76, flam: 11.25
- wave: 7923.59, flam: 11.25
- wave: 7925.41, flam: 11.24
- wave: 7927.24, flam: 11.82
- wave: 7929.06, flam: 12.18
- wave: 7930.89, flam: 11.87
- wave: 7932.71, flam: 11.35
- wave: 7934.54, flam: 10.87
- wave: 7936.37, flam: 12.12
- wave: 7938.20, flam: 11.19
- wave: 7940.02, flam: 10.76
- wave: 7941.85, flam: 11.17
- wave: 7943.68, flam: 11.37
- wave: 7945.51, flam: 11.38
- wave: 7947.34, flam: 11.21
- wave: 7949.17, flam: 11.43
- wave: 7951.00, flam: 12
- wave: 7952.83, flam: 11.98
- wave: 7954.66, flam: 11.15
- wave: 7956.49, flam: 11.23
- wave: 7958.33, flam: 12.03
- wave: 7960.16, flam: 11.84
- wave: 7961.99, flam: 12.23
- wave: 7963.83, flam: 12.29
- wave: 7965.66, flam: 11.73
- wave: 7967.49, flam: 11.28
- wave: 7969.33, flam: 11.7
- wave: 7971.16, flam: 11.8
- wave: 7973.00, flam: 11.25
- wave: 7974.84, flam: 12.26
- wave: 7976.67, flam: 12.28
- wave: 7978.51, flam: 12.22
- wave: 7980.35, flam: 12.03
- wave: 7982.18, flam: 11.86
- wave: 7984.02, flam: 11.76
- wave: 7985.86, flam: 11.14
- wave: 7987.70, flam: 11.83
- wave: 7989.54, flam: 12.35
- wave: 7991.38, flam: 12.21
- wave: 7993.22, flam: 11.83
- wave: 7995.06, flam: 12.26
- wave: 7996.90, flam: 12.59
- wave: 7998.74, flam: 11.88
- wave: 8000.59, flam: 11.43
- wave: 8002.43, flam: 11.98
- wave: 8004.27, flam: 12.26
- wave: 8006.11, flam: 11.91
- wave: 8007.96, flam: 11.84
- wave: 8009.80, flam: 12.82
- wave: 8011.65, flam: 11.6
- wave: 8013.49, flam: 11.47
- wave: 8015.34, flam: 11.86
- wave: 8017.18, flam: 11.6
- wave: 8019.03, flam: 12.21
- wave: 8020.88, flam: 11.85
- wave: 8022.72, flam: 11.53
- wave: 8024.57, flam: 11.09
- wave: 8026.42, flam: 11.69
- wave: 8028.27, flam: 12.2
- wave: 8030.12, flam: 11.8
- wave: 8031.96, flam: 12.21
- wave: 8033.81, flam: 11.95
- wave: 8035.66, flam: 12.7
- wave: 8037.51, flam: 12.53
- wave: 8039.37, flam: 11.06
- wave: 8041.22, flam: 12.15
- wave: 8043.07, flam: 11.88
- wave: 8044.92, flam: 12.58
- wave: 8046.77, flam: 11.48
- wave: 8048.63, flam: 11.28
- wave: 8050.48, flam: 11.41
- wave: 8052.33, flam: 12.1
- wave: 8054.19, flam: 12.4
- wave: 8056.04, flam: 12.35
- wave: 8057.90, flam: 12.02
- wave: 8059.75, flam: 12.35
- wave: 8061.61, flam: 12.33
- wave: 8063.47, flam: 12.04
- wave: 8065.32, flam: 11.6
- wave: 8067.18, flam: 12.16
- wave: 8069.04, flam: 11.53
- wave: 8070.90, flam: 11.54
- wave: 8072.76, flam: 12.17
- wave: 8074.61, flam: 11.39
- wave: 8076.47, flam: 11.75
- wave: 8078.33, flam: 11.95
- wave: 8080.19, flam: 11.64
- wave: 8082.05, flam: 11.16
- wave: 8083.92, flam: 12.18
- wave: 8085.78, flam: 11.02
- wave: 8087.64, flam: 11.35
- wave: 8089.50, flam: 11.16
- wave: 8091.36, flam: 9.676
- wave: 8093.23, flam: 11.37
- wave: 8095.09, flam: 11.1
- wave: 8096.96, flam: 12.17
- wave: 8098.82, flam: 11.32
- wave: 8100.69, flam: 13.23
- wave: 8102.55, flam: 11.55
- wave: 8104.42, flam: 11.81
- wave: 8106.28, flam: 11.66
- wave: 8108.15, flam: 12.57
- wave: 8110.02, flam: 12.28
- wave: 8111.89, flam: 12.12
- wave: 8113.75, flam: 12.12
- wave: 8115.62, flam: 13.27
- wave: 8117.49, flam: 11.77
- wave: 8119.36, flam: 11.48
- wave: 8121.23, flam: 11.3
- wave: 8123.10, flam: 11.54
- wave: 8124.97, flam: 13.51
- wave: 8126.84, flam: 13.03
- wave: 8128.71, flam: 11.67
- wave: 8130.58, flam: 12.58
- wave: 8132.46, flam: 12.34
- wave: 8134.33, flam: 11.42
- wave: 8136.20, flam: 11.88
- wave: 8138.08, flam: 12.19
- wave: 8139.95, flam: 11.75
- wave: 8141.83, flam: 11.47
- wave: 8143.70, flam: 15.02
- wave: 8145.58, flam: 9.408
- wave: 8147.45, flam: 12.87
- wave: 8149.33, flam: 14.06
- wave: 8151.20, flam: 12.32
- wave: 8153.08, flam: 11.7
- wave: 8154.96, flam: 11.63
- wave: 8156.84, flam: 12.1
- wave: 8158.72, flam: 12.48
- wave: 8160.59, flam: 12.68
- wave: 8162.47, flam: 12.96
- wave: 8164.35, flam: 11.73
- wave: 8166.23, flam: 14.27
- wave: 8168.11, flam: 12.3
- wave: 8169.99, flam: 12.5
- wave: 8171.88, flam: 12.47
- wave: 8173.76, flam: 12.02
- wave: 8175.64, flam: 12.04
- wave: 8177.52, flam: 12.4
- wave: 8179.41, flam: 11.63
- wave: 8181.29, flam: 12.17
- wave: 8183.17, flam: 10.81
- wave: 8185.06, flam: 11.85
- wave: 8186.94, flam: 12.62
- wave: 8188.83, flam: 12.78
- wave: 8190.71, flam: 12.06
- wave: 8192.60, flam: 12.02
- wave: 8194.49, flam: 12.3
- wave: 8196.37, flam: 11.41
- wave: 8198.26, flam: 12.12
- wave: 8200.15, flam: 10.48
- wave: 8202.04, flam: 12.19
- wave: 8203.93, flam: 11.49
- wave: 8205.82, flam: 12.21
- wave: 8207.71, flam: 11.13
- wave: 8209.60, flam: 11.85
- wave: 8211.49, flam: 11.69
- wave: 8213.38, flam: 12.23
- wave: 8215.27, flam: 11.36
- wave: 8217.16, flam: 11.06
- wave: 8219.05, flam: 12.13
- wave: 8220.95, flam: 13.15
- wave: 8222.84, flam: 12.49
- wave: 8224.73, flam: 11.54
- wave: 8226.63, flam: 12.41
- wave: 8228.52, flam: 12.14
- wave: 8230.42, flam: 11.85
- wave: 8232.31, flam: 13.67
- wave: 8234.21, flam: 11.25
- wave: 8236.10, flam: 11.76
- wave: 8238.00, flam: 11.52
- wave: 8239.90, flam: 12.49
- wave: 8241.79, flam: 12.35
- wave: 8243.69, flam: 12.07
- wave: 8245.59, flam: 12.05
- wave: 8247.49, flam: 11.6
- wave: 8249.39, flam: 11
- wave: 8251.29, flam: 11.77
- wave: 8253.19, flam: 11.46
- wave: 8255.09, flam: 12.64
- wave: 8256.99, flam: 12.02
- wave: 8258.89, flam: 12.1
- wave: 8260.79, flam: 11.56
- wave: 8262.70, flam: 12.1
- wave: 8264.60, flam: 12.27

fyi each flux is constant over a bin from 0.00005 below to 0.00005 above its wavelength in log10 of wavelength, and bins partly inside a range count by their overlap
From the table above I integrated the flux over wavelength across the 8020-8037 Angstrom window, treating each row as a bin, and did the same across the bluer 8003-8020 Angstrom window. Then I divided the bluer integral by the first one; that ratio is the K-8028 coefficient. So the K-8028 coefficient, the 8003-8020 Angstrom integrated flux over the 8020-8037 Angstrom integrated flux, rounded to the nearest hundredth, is 1.00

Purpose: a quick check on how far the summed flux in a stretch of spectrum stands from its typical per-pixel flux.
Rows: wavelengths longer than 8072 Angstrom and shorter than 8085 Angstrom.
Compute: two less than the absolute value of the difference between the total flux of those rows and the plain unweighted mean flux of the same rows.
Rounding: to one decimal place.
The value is 68.5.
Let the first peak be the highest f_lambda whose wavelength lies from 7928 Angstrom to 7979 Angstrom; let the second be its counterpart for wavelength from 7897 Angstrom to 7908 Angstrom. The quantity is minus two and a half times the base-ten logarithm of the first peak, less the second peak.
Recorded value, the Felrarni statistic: -14.7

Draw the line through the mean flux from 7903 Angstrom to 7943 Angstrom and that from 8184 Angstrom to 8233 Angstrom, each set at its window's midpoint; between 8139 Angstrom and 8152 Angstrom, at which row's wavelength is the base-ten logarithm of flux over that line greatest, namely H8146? 8143.70 Angstrom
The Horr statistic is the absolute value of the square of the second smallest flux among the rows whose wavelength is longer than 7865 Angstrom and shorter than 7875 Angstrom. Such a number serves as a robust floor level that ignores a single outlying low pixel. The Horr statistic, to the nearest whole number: 129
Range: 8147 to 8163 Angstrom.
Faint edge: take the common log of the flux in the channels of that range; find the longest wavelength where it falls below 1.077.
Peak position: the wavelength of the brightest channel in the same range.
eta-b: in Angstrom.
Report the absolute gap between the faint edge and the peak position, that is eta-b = 5.6 Angstrom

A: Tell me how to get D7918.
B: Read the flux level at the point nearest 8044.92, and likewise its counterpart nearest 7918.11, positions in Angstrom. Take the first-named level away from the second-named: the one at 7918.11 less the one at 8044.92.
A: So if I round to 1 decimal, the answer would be -1.2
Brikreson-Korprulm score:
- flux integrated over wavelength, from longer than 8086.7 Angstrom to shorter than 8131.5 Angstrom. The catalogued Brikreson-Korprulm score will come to 533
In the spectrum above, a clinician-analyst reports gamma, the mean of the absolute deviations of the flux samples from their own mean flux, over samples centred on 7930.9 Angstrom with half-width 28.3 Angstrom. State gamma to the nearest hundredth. 0.30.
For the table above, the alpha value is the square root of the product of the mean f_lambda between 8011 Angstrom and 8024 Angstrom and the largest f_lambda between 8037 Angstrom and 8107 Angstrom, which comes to 12.5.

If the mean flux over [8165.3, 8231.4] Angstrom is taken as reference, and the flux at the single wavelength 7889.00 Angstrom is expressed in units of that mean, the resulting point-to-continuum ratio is 0.96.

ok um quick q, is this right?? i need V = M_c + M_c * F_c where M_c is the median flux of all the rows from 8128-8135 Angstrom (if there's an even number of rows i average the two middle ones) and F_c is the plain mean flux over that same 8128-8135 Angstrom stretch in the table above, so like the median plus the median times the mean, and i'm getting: 156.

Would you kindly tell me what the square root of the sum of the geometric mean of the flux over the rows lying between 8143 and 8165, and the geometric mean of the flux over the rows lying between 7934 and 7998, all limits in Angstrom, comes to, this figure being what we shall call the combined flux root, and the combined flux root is 4.91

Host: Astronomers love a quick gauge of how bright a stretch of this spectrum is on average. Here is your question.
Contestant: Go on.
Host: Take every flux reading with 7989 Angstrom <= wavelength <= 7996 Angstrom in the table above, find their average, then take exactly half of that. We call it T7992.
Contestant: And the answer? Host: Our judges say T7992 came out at 6.08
